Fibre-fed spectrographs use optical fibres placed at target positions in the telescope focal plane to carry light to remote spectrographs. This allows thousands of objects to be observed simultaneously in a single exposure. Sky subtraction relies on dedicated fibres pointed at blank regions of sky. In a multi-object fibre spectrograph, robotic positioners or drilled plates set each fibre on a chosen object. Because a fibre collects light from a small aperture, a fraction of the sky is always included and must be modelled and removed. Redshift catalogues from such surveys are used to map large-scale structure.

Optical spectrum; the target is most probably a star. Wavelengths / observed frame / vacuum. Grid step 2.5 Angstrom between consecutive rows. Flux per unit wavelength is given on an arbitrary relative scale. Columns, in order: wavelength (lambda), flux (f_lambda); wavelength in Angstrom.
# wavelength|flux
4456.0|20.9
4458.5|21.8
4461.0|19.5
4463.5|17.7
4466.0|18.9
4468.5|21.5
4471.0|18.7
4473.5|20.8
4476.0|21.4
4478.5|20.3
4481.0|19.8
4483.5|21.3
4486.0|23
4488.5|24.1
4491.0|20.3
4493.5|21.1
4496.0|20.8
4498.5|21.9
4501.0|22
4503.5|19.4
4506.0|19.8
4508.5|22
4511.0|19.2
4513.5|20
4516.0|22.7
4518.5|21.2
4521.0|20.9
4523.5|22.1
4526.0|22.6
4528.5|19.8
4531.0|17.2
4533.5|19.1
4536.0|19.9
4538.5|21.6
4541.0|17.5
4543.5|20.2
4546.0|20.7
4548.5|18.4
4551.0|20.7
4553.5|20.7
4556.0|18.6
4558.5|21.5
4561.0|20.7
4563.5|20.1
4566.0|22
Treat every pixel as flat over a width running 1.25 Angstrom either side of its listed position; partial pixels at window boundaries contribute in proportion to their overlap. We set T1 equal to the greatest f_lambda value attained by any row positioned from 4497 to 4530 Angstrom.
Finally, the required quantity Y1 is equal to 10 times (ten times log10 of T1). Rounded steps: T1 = 22.7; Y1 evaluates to 135.6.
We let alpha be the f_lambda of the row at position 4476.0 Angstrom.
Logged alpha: 21.4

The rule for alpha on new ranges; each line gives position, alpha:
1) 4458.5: 21.8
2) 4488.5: 24.1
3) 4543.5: 20.2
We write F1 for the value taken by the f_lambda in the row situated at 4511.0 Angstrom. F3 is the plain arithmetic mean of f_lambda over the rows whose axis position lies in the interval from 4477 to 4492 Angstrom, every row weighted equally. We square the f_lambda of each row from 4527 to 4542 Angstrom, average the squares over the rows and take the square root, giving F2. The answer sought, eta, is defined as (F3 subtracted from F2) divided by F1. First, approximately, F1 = 19.2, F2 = 19.2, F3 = 21.5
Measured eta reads -0.12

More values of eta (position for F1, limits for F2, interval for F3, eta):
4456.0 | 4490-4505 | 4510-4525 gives 0.00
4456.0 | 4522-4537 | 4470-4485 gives -0.01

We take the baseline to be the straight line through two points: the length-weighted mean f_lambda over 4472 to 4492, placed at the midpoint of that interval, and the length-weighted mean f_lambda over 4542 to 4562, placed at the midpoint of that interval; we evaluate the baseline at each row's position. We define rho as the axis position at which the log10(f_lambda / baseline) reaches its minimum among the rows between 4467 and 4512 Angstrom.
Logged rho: 4471.0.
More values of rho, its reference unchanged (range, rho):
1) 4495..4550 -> 4531.0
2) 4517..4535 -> 4531.0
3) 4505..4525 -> 4511.0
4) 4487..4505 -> 4503.5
